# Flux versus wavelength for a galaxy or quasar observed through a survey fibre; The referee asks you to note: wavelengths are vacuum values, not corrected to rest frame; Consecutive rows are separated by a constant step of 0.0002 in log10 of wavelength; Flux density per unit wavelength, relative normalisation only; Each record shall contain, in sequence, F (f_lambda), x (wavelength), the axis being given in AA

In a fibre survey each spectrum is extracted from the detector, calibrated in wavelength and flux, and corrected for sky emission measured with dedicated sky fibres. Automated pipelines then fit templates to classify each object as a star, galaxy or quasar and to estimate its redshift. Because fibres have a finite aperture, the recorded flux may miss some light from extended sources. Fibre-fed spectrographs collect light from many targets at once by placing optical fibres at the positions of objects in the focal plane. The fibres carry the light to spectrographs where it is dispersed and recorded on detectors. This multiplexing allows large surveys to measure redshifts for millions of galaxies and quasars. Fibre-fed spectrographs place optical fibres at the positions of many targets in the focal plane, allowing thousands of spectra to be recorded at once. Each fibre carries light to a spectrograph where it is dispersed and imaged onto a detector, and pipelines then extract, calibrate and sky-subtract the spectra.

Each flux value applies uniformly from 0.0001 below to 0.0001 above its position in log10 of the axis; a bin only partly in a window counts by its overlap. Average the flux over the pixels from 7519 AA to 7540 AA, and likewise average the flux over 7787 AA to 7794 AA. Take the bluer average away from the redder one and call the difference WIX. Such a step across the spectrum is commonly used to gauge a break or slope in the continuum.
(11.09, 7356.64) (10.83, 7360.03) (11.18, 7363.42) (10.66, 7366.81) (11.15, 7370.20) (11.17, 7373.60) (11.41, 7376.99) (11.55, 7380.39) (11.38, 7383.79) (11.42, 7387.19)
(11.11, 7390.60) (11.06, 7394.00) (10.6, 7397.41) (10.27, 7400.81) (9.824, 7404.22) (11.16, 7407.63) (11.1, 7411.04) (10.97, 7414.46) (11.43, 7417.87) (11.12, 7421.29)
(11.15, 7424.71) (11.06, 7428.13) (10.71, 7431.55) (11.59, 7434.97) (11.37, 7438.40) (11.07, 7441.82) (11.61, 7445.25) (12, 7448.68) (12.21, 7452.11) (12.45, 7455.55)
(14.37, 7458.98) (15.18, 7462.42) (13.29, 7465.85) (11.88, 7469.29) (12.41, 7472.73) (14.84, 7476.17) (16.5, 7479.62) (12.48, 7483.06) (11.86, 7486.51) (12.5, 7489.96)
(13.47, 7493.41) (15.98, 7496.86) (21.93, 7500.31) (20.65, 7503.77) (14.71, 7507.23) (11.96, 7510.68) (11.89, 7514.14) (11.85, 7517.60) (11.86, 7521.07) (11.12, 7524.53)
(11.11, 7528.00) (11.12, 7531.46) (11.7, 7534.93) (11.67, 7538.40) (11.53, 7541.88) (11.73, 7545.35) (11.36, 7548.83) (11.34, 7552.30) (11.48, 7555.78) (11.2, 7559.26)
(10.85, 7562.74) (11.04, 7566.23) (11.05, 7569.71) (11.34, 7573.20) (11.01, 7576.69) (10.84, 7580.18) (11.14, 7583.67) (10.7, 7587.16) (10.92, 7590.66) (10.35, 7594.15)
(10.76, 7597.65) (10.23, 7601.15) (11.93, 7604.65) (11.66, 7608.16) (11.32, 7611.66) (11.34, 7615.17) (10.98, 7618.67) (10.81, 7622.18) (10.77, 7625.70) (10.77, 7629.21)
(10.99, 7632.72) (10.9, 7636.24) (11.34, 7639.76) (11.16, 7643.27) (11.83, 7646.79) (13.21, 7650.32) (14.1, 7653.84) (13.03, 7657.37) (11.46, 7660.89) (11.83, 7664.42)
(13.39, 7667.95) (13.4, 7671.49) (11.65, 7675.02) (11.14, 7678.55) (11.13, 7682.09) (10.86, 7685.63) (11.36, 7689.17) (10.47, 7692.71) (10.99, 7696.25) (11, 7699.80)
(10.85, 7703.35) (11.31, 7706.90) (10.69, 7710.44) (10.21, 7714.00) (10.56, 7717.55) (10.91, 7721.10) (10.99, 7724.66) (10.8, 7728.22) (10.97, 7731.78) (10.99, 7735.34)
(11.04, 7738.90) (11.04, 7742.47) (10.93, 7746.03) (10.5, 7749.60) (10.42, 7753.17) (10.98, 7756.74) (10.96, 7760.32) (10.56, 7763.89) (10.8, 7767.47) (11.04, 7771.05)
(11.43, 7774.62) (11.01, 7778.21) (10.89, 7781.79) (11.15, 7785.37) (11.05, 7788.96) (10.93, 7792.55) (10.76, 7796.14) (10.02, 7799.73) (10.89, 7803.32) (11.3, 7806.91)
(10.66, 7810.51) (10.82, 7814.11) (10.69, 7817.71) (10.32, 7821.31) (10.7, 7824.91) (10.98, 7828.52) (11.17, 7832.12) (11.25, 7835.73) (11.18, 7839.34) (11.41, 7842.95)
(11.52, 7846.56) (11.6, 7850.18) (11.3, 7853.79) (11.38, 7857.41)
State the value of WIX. -0.4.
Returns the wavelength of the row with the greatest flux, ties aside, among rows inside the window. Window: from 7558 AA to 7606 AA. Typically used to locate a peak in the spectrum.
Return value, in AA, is 7604.65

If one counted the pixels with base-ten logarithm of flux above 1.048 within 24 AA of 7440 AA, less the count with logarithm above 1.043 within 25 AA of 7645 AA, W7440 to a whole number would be 0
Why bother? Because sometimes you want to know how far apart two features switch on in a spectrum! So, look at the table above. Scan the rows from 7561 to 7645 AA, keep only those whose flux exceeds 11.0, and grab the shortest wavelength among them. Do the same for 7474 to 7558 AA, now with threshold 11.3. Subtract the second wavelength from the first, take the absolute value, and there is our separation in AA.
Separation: 90.1 AA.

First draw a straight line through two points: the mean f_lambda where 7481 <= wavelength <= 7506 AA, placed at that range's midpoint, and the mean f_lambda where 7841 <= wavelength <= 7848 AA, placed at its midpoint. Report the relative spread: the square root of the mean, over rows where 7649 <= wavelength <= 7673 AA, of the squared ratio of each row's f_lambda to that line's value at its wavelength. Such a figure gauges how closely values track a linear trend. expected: 0.95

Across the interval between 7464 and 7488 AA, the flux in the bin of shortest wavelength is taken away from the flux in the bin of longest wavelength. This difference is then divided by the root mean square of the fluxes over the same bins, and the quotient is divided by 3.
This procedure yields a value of -0.036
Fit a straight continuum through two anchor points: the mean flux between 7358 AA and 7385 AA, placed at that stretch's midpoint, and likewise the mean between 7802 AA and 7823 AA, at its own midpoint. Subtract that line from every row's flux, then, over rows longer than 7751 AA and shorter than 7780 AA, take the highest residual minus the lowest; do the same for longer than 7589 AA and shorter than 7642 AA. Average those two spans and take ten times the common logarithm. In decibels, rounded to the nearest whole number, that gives 1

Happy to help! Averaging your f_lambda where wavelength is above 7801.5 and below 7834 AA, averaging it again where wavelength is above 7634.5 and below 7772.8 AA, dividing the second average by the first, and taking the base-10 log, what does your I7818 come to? 0.018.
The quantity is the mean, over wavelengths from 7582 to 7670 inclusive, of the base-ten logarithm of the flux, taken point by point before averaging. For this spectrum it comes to 1.06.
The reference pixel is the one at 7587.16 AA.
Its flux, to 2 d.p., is 10.70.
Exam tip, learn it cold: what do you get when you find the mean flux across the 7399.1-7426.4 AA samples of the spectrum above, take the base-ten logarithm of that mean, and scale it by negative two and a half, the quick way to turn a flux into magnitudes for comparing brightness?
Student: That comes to -2.59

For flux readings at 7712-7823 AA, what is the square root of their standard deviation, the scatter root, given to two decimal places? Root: 0.55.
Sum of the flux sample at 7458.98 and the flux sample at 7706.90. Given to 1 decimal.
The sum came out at 25.7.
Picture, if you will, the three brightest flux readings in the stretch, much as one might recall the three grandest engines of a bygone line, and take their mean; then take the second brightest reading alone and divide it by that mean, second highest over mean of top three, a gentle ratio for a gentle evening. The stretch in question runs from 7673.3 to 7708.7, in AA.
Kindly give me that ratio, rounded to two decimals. 0.99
